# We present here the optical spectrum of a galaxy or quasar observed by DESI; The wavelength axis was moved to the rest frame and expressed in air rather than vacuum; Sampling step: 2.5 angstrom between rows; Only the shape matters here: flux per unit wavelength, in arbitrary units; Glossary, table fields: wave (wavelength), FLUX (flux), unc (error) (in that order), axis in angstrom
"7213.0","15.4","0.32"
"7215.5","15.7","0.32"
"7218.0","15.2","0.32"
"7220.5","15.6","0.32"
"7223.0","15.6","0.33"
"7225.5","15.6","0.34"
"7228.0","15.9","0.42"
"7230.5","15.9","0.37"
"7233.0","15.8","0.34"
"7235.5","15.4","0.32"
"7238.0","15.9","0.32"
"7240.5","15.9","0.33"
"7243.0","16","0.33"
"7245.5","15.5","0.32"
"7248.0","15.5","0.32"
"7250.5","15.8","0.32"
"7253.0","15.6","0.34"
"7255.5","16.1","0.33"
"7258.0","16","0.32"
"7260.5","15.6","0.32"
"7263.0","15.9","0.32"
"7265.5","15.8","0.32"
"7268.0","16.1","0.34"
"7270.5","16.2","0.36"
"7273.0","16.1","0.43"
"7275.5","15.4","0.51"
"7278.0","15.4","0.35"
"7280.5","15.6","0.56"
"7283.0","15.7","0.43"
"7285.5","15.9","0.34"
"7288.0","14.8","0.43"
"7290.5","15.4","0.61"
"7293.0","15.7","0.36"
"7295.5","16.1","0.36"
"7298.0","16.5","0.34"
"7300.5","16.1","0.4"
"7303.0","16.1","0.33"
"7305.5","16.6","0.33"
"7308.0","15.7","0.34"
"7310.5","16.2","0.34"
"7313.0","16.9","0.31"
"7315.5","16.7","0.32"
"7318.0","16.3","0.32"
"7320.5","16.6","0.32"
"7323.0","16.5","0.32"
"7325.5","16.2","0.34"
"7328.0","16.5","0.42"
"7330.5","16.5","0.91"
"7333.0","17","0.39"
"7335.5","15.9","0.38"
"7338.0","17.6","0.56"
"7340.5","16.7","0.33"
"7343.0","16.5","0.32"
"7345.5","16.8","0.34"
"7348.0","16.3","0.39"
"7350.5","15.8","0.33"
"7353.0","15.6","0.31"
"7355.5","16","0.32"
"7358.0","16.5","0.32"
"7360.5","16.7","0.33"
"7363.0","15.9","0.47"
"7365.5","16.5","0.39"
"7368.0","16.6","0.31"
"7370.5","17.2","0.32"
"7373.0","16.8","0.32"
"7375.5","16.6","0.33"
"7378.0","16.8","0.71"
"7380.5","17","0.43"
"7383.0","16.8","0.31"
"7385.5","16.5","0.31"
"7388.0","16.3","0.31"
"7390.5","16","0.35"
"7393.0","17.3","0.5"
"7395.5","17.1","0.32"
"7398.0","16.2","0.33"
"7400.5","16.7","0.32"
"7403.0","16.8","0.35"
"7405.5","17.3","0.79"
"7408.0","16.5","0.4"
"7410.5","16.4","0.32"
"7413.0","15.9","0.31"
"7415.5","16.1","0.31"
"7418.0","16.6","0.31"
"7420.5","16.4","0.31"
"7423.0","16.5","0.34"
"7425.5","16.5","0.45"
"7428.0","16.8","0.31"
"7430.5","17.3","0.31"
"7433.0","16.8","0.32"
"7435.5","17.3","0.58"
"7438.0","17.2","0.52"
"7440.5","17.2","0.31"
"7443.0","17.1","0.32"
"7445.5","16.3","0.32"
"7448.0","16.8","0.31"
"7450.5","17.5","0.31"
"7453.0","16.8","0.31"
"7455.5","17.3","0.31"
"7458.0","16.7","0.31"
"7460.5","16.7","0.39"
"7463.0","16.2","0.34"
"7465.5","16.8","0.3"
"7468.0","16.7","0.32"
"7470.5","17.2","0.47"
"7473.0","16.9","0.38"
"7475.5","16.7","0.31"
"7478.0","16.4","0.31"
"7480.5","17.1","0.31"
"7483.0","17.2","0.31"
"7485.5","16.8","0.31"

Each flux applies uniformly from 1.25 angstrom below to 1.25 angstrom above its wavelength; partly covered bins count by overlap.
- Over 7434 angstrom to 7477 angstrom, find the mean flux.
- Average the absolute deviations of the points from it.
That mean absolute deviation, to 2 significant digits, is 0.29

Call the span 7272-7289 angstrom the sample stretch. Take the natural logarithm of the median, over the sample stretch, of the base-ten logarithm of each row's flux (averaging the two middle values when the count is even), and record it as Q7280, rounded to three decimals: 0.177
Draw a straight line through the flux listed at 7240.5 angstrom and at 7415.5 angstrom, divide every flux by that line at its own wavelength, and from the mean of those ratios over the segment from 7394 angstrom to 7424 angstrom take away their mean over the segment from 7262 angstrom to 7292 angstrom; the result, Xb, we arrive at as 0.044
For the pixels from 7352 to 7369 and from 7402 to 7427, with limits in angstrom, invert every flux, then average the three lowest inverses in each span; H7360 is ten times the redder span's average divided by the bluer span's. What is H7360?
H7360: 9.83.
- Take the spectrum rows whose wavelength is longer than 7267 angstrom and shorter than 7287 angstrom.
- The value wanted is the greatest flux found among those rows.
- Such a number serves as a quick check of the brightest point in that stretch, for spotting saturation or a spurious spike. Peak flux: 16.2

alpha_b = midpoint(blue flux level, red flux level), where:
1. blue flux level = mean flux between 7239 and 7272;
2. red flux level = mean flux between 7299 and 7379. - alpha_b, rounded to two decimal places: 16.15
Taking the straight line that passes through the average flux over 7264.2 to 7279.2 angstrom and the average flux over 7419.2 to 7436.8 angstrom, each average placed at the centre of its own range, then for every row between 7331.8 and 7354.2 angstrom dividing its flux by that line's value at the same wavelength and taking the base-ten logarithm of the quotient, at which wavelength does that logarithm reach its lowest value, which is 7353.0 angstrom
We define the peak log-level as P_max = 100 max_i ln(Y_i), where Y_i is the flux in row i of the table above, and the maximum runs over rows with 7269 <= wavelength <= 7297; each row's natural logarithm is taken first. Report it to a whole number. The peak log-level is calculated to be 279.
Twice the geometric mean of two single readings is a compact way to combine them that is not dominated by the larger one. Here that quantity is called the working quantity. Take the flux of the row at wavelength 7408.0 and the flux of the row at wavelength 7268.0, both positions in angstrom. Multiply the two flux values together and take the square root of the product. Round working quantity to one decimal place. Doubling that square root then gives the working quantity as 32.6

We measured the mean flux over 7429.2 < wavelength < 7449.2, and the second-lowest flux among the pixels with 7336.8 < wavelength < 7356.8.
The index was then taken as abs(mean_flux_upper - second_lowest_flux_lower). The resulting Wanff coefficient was 1.2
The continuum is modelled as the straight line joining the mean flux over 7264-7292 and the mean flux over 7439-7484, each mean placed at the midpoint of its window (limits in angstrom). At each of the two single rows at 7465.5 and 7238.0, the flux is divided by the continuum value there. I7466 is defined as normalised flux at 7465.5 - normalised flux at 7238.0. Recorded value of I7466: -0.037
